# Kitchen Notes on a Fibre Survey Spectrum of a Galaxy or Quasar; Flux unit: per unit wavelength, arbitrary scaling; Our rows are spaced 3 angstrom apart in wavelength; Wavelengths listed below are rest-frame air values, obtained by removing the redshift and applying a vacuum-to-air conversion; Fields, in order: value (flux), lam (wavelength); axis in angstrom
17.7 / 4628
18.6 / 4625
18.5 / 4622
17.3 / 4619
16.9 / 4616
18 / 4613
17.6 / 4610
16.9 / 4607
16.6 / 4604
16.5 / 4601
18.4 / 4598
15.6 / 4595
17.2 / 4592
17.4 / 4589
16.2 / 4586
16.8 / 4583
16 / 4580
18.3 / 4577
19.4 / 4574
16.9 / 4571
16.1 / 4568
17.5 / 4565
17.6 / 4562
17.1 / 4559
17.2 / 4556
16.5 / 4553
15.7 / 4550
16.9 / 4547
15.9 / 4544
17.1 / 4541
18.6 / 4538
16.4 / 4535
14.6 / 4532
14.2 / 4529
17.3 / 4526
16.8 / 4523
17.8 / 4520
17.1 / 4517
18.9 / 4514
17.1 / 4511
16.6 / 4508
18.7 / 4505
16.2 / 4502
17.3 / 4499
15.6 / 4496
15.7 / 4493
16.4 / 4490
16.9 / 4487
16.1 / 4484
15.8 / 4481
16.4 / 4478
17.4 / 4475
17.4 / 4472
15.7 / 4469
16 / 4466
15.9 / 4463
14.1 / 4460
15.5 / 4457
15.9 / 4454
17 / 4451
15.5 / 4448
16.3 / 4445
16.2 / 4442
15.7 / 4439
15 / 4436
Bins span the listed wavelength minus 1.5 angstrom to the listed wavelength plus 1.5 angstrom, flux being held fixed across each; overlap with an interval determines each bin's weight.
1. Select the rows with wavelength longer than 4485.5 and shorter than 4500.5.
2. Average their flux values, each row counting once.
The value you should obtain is 16.4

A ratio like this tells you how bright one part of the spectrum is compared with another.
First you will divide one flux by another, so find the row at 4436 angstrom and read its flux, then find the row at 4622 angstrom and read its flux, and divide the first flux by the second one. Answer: 0.81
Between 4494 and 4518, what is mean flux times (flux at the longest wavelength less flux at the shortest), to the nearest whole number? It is 26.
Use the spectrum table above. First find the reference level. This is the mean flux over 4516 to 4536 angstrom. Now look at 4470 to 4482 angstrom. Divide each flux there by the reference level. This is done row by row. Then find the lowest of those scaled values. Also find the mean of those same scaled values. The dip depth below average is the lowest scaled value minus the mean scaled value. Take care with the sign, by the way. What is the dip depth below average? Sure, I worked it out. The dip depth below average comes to -0.058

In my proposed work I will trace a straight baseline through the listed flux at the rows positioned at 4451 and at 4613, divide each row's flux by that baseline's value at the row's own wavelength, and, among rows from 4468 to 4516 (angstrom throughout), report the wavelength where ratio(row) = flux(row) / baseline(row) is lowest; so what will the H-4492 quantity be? 4496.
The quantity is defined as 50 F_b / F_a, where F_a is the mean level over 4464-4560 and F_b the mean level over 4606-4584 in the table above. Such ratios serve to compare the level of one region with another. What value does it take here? 50.5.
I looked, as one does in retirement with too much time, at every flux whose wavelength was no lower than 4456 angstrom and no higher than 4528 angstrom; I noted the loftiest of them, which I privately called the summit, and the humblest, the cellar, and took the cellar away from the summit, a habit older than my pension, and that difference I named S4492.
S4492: 4.8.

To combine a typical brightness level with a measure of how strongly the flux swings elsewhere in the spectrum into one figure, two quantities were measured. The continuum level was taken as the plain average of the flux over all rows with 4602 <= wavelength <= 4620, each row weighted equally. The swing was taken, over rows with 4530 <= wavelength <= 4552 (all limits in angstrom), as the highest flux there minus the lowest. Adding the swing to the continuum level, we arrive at 21.2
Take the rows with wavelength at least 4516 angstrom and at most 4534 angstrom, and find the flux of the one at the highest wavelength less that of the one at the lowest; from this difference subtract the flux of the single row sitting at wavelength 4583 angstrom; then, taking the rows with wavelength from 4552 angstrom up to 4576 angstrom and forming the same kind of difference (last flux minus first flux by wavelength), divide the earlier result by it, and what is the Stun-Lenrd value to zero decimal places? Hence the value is -7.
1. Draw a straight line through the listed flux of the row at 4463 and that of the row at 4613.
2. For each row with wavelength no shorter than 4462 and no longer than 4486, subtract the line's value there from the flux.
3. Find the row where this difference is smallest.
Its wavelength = 4481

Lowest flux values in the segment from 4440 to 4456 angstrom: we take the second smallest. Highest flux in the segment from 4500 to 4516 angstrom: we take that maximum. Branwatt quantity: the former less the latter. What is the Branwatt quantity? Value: -3.0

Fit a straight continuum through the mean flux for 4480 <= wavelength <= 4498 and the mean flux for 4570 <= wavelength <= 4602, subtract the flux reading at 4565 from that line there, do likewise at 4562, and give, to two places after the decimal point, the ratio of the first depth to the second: 0.81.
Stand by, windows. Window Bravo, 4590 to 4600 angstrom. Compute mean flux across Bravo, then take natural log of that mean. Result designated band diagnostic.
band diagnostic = 2.84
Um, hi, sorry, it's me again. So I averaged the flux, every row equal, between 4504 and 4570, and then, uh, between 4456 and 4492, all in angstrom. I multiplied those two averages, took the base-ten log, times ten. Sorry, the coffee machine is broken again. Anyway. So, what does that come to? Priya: 24.4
